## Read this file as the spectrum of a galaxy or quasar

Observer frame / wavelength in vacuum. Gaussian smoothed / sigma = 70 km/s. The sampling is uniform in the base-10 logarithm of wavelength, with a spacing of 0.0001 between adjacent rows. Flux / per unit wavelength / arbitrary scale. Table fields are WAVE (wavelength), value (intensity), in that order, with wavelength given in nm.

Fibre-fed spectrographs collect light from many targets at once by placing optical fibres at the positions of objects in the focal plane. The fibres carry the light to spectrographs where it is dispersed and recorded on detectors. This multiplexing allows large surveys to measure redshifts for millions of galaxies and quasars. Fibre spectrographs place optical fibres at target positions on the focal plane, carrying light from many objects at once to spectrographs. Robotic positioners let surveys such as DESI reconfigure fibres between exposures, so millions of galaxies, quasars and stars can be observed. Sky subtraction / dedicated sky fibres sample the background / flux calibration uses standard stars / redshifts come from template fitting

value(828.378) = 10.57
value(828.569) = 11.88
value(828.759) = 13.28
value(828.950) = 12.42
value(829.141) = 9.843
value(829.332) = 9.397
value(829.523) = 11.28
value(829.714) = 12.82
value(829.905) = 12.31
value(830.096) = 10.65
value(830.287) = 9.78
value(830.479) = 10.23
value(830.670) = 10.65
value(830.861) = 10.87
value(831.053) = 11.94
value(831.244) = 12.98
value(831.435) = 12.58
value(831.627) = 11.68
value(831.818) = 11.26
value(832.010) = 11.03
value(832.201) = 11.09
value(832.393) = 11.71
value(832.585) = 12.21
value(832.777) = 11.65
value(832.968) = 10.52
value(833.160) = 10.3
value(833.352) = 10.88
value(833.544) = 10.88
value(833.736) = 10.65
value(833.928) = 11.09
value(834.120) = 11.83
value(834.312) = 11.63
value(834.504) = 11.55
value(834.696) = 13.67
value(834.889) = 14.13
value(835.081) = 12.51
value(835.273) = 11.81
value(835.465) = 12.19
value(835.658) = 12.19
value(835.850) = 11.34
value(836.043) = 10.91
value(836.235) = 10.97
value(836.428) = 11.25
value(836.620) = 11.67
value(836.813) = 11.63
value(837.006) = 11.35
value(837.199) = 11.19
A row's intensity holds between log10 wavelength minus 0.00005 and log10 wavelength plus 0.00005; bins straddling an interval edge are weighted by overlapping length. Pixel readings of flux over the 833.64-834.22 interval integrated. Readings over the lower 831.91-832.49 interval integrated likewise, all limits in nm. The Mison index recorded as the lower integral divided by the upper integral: 1.01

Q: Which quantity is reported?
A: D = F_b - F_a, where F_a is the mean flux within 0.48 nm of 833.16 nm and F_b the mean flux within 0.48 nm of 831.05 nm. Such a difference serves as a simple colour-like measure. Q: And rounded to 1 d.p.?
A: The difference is 1.0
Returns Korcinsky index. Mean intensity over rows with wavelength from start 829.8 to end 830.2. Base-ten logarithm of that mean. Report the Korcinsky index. 1.06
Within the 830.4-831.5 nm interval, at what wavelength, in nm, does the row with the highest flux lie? 831.244 nm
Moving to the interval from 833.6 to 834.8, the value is 834.696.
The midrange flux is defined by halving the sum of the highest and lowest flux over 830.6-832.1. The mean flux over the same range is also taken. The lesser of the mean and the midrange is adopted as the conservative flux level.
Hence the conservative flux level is 11.6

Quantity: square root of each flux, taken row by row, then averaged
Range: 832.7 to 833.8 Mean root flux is 3.29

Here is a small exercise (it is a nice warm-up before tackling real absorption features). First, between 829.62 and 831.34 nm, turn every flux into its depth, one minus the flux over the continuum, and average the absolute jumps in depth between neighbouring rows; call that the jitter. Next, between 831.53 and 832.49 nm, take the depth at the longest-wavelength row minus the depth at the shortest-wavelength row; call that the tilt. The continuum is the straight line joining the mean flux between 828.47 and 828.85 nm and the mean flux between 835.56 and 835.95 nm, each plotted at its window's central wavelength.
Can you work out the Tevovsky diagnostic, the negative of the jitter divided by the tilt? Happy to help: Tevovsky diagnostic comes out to 7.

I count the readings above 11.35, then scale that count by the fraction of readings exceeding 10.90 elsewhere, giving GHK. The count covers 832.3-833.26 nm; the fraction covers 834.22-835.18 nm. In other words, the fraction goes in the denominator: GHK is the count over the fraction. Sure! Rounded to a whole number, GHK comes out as 3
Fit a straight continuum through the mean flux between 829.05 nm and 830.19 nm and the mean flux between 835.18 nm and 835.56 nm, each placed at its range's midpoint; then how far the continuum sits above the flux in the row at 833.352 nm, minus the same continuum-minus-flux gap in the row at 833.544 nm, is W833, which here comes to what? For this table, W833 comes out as 0.0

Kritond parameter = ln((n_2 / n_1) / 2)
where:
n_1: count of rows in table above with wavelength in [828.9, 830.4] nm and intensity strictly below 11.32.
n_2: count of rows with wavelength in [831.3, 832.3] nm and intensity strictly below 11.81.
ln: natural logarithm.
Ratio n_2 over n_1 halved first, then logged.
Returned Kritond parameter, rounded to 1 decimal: -0.9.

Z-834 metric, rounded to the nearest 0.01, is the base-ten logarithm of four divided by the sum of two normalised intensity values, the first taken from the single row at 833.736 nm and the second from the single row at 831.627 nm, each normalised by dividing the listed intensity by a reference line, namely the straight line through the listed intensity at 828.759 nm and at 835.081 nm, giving 0.36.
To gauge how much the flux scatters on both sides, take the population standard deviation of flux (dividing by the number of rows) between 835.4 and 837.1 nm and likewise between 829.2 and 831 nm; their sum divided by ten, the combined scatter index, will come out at 0.149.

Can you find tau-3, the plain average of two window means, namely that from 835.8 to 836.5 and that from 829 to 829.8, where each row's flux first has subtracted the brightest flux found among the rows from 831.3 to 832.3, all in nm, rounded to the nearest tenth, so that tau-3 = -1.6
